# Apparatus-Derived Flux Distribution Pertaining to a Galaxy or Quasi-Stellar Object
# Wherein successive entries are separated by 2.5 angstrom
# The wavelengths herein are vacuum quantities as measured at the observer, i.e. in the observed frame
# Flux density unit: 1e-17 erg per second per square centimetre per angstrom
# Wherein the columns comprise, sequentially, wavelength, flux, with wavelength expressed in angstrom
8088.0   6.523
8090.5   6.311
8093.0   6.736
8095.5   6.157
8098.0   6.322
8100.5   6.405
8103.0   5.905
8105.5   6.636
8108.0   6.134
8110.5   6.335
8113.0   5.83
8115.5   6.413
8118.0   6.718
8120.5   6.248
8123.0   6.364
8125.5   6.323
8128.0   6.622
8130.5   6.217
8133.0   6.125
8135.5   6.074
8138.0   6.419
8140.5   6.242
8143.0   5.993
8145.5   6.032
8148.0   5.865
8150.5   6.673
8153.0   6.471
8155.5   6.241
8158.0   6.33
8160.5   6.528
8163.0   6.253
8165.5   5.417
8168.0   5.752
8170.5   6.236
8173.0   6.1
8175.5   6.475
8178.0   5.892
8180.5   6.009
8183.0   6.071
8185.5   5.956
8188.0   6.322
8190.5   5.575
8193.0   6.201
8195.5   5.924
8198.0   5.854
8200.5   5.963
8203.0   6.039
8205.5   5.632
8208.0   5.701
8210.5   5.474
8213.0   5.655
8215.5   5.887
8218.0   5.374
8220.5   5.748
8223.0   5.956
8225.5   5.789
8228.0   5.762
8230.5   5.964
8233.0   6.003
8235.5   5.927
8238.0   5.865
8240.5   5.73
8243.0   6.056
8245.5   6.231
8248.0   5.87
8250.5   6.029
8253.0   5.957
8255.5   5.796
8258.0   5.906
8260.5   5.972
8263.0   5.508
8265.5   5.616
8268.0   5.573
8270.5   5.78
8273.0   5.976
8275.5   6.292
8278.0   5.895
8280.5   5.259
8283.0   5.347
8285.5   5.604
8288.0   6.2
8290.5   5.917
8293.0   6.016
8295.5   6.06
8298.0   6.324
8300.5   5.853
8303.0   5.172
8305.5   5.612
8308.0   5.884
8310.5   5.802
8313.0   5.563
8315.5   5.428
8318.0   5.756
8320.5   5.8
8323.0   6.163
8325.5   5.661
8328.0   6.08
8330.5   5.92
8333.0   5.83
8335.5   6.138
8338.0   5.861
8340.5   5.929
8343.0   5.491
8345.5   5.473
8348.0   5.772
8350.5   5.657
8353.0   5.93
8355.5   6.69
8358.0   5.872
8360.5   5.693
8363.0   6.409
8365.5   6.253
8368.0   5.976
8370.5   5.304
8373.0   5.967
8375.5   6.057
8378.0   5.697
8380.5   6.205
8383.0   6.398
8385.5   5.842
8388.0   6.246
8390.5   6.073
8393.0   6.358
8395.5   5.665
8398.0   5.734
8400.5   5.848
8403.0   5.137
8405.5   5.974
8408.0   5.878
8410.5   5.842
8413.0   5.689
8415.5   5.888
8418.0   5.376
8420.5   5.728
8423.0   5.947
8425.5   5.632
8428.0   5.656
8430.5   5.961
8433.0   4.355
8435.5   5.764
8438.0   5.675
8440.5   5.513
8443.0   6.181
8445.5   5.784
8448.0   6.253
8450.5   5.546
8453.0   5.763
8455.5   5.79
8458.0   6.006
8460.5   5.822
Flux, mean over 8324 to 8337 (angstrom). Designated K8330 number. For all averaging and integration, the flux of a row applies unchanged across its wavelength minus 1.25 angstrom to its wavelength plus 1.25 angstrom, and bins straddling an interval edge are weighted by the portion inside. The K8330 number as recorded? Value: 5.93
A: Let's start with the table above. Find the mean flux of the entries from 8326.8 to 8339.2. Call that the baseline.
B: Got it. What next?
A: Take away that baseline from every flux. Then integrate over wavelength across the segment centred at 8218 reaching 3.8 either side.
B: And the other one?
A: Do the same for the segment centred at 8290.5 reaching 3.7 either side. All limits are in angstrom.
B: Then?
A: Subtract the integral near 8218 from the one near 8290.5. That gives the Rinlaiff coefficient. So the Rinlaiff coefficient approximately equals 3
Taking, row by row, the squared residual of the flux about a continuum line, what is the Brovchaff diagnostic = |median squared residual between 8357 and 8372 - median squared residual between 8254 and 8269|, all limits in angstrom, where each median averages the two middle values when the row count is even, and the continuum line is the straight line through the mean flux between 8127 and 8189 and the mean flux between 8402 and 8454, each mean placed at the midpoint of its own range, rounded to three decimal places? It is 0.029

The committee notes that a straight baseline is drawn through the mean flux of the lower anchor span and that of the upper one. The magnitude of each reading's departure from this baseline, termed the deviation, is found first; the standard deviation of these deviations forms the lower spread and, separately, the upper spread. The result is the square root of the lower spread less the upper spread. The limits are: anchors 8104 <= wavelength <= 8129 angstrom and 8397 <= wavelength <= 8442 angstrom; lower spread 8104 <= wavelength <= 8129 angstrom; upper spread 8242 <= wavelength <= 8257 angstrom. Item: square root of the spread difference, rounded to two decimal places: 0.28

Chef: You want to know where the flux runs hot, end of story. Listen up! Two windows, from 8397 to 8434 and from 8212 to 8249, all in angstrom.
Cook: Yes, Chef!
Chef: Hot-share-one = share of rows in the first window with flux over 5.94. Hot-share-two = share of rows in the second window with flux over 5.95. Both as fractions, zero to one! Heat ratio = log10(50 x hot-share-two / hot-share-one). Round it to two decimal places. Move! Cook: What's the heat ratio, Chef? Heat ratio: 1.92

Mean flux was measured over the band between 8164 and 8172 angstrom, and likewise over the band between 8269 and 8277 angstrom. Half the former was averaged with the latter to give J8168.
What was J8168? 4.46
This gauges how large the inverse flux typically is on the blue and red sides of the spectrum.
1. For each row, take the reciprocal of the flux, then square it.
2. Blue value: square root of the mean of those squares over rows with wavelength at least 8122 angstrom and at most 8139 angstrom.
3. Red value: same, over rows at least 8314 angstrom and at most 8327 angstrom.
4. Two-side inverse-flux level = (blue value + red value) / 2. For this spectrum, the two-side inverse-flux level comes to 0.166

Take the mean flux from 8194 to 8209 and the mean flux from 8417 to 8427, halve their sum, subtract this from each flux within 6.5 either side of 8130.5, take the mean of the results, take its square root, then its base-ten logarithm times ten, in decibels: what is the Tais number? -1.5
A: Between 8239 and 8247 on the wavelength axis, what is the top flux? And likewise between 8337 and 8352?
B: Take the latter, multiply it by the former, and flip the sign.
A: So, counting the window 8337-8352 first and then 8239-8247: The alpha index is -36.9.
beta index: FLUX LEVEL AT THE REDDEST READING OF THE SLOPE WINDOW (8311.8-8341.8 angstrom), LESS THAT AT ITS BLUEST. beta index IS 0.37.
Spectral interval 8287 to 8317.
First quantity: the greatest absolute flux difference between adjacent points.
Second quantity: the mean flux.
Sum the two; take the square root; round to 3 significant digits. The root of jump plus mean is 2.55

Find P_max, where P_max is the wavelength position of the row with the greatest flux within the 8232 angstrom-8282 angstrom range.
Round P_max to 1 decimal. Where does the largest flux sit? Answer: 8275.5 angstrom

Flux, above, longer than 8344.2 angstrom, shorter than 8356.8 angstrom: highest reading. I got 6.69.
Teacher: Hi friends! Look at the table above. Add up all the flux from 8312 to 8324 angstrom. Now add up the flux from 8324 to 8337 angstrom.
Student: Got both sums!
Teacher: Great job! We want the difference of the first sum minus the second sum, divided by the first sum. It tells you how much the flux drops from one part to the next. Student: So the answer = -0.032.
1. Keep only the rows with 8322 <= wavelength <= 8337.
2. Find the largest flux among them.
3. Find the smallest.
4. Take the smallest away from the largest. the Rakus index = 0.50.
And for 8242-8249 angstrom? 0.36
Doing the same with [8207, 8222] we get 0.51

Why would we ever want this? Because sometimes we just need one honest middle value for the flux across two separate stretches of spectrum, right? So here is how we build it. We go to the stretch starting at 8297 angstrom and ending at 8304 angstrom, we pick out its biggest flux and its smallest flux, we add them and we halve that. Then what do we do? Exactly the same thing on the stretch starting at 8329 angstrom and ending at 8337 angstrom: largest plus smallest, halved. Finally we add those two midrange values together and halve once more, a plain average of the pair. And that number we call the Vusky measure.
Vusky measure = 5.87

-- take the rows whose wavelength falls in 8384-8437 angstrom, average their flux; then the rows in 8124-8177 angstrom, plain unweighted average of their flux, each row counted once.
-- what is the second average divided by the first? 1.08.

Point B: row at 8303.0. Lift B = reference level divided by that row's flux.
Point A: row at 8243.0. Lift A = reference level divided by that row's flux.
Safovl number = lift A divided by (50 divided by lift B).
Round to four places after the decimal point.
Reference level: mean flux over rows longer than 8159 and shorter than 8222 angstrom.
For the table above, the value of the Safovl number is 0.0224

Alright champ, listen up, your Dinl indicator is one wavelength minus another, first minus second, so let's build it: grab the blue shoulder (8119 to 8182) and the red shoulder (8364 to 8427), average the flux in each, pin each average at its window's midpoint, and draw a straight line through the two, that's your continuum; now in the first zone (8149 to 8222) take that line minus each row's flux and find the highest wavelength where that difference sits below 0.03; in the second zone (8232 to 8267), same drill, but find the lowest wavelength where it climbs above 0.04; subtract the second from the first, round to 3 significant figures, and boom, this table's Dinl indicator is -40.0 angstrom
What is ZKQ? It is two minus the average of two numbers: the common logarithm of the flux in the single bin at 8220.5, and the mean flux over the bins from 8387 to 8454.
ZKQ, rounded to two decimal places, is -1.26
